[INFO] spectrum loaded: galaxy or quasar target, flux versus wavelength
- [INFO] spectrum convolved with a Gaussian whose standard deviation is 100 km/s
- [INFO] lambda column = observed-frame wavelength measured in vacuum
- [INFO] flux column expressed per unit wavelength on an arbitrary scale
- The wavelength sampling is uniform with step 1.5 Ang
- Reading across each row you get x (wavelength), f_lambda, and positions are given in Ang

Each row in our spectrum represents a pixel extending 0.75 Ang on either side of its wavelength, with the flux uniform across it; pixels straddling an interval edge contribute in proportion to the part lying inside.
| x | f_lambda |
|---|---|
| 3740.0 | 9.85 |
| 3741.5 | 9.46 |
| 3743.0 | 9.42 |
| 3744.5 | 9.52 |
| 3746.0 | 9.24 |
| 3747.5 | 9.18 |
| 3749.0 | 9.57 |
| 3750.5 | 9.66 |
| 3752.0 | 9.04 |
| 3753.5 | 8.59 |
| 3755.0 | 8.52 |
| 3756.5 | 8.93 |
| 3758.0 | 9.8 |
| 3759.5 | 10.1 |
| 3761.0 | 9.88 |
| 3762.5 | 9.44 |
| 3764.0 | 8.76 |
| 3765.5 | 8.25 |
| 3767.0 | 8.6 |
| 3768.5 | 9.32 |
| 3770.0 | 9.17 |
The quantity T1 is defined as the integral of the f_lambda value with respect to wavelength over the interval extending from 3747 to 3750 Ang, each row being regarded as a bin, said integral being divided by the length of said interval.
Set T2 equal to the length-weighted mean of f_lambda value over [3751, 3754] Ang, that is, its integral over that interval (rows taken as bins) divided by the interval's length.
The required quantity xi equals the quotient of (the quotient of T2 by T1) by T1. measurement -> 0.100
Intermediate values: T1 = 9.4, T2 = 8.9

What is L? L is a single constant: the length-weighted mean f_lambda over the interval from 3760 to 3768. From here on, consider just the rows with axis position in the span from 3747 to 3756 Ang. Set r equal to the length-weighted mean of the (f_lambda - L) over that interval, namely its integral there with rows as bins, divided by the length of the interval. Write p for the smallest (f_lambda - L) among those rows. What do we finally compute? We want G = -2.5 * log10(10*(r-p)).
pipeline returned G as -1.9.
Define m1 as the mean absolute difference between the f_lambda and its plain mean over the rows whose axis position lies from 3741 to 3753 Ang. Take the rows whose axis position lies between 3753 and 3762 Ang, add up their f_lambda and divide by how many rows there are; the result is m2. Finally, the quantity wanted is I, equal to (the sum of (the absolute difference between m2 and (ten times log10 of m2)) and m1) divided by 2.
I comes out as 0.28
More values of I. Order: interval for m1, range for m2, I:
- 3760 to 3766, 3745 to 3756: 0.53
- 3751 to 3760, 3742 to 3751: 0.42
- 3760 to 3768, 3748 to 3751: 0.38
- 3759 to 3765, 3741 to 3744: 0.38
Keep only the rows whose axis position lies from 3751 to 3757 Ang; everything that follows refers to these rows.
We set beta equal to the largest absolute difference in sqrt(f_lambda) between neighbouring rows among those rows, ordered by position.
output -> 0.08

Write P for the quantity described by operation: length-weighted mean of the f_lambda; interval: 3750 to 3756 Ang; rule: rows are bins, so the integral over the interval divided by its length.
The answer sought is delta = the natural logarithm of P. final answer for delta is 2.189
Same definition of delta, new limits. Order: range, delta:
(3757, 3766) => 2.240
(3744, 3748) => 2.231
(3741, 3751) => 2.244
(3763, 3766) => 2.152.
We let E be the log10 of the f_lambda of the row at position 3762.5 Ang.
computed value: 0.975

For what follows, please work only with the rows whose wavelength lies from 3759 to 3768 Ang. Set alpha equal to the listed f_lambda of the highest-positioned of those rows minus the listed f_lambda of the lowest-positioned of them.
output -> -1.5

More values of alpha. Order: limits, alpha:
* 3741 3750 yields 0.1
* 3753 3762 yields 1.3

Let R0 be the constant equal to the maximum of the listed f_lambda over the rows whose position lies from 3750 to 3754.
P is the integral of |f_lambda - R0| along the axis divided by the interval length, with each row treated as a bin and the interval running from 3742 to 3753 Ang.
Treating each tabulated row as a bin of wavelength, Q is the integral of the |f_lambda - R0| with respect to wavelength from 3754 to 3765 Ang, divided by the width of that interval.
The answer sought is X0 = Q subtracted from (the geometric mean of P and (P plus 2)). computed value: 0.3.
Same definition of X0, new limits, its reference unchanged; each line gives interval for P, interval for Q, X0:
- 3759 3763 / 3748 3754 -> 0.4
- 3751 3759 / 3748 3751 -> 1.3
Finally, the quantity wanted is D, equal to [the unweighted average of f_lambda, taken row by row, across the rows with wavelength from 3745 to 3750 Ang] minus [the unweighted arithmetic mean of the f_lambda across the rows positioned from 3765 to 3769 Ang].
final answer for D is 0.6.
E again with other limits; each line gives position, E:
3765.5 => 0.916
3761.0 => 0.995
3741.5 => 0.976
